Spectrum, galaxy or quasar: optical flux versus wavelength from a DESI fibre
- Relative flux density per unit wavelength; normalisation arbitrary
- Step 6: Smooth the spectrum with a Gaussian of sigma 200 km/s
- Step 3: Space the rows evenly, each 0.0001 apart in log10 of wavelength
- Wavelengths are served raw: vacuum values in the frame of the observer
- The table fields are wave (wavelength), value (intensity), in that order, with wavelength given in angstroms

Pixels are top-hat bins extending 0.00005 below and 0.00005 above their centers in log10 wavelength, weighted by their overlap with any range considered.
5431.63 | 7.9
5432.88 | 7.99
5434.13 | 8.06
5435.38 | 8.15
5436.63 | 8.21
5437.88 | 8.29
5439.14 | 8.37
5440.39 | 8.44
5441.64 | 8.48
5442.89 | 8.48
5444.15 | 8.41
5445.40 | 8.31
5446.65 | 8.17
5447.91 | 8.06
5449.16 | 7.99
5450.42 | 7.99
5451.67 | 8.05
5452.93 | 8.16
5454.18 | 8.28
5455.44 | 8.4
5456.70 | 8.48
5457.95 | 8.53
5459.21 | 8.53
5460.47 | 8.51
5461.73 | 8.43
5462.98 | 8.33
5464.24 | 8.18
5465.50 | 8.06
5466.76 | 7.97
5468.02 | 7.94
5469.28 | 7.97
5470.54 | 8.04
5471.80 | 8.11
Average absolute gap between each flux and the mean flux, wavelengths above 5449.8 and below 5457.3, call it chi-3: 0.16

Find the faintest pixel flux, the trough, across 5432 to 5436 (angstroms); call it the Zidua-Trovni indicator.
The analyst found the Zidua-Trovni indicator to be 7.99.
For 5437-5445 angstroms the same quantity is 8.29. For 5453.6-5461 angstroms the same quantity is 8.28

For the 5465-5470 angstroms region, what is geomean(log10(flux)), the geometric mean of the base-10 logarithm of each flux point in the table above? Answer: 0.902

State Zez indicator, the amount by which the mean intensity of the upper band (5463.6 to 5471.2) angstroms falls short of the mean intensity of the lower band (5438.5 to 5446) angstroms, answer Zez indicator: 0.39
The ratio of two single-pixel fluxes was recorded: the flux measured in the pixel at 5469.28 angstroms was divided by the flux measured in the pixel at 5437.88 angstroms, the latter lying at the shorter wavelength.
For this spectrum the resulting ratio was 0.96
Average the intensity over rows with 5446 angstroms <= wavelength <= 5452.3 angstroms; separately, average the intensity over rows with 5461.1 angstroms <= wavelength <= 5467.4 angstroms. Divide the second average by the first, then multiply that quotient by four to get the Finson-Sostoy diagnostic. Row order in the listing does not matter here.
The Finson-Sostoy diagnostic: 4.07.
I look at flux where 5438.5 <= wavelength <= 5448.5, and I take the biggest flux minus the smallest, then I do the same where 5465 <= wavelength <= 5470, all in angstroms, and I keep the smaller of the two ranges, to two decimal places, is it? 0.12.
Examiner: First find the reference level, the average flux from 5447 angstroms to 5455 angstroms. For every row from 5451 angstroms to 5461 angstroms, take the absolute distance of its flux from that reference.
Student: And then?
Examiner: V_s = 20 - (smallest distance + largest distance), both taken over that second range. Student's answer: 19.5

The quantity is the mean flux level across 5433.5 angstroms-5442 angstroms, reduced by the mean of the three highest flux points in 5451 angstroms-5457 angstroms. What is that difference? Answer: -0.10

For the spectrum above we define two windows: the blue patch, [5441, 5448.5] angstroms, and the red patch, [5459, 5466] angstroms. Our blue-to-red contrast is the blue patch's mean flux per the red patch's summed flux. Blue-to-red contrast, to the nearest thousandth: 0.166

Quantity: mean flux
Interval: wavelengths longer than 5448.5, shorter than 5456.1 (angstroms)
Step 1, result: 8.14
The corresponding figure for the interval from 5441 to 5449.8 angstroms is 8.27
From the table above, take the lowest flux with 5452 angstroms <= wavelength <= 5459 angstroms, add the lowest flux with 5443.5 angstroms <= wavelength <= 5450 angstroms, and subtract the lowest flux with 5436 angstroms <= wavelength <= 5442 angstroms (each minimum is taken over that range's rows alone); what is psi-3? 7.94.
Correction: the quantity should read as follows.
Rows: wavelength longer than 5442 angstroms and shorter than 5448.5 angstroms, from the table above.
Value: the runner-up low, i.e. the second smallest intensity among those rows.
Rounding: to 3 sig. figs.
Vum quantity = 8.17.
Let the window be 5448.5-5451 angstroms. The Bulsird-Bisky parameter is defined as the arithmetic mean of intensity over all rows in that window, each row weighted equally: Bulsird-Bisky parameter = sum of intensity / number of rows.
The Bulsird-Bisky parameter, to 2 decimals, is 7.99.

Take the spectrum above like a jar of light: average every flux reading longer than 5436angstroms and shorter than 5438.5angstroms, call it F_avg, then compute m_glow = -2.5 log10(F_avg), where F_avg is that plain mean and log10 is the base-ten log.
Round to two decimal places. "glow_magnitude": -2.29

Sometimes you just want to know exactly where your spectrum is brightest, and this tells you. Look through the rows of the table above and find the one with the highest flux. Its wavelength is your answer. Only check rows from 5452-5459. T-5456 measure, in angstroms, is 5457.95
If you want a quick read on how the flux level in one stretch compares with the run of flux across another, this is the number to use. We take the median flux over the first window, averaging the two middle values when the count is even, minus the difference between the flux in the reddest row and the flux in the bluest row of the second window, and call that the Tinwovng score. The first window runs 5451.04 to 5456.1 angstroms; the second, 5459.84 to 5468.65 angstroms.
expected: 8.8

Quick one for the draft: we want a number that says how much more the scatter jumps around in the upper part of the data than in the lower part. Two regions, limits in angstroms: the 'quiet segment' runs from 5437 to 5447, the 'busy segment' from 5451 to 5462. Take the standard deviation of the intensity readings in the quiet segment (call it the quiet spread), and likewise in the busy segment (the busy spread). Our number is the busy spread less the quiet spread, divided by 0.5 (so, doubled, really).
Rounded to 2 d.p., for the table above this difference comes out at 0.13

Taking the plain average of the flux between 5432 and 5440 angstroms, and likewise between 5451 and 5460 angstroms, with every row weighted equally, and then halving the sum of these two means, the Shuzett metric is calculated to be 8.26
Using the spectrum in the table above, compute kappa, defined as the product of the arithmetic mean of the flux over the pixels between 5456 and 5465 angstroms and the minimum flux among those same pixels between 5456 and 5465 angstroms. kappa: 68.9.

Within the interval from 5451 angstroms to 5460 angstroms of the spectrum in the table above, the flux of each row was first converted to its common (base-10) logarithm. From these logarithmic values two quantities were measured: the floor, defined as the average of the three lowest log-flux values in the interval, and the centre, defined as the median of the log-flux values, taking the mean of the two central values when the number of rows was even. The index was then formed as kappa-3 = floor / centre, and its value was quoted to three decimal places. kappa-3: 0.987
